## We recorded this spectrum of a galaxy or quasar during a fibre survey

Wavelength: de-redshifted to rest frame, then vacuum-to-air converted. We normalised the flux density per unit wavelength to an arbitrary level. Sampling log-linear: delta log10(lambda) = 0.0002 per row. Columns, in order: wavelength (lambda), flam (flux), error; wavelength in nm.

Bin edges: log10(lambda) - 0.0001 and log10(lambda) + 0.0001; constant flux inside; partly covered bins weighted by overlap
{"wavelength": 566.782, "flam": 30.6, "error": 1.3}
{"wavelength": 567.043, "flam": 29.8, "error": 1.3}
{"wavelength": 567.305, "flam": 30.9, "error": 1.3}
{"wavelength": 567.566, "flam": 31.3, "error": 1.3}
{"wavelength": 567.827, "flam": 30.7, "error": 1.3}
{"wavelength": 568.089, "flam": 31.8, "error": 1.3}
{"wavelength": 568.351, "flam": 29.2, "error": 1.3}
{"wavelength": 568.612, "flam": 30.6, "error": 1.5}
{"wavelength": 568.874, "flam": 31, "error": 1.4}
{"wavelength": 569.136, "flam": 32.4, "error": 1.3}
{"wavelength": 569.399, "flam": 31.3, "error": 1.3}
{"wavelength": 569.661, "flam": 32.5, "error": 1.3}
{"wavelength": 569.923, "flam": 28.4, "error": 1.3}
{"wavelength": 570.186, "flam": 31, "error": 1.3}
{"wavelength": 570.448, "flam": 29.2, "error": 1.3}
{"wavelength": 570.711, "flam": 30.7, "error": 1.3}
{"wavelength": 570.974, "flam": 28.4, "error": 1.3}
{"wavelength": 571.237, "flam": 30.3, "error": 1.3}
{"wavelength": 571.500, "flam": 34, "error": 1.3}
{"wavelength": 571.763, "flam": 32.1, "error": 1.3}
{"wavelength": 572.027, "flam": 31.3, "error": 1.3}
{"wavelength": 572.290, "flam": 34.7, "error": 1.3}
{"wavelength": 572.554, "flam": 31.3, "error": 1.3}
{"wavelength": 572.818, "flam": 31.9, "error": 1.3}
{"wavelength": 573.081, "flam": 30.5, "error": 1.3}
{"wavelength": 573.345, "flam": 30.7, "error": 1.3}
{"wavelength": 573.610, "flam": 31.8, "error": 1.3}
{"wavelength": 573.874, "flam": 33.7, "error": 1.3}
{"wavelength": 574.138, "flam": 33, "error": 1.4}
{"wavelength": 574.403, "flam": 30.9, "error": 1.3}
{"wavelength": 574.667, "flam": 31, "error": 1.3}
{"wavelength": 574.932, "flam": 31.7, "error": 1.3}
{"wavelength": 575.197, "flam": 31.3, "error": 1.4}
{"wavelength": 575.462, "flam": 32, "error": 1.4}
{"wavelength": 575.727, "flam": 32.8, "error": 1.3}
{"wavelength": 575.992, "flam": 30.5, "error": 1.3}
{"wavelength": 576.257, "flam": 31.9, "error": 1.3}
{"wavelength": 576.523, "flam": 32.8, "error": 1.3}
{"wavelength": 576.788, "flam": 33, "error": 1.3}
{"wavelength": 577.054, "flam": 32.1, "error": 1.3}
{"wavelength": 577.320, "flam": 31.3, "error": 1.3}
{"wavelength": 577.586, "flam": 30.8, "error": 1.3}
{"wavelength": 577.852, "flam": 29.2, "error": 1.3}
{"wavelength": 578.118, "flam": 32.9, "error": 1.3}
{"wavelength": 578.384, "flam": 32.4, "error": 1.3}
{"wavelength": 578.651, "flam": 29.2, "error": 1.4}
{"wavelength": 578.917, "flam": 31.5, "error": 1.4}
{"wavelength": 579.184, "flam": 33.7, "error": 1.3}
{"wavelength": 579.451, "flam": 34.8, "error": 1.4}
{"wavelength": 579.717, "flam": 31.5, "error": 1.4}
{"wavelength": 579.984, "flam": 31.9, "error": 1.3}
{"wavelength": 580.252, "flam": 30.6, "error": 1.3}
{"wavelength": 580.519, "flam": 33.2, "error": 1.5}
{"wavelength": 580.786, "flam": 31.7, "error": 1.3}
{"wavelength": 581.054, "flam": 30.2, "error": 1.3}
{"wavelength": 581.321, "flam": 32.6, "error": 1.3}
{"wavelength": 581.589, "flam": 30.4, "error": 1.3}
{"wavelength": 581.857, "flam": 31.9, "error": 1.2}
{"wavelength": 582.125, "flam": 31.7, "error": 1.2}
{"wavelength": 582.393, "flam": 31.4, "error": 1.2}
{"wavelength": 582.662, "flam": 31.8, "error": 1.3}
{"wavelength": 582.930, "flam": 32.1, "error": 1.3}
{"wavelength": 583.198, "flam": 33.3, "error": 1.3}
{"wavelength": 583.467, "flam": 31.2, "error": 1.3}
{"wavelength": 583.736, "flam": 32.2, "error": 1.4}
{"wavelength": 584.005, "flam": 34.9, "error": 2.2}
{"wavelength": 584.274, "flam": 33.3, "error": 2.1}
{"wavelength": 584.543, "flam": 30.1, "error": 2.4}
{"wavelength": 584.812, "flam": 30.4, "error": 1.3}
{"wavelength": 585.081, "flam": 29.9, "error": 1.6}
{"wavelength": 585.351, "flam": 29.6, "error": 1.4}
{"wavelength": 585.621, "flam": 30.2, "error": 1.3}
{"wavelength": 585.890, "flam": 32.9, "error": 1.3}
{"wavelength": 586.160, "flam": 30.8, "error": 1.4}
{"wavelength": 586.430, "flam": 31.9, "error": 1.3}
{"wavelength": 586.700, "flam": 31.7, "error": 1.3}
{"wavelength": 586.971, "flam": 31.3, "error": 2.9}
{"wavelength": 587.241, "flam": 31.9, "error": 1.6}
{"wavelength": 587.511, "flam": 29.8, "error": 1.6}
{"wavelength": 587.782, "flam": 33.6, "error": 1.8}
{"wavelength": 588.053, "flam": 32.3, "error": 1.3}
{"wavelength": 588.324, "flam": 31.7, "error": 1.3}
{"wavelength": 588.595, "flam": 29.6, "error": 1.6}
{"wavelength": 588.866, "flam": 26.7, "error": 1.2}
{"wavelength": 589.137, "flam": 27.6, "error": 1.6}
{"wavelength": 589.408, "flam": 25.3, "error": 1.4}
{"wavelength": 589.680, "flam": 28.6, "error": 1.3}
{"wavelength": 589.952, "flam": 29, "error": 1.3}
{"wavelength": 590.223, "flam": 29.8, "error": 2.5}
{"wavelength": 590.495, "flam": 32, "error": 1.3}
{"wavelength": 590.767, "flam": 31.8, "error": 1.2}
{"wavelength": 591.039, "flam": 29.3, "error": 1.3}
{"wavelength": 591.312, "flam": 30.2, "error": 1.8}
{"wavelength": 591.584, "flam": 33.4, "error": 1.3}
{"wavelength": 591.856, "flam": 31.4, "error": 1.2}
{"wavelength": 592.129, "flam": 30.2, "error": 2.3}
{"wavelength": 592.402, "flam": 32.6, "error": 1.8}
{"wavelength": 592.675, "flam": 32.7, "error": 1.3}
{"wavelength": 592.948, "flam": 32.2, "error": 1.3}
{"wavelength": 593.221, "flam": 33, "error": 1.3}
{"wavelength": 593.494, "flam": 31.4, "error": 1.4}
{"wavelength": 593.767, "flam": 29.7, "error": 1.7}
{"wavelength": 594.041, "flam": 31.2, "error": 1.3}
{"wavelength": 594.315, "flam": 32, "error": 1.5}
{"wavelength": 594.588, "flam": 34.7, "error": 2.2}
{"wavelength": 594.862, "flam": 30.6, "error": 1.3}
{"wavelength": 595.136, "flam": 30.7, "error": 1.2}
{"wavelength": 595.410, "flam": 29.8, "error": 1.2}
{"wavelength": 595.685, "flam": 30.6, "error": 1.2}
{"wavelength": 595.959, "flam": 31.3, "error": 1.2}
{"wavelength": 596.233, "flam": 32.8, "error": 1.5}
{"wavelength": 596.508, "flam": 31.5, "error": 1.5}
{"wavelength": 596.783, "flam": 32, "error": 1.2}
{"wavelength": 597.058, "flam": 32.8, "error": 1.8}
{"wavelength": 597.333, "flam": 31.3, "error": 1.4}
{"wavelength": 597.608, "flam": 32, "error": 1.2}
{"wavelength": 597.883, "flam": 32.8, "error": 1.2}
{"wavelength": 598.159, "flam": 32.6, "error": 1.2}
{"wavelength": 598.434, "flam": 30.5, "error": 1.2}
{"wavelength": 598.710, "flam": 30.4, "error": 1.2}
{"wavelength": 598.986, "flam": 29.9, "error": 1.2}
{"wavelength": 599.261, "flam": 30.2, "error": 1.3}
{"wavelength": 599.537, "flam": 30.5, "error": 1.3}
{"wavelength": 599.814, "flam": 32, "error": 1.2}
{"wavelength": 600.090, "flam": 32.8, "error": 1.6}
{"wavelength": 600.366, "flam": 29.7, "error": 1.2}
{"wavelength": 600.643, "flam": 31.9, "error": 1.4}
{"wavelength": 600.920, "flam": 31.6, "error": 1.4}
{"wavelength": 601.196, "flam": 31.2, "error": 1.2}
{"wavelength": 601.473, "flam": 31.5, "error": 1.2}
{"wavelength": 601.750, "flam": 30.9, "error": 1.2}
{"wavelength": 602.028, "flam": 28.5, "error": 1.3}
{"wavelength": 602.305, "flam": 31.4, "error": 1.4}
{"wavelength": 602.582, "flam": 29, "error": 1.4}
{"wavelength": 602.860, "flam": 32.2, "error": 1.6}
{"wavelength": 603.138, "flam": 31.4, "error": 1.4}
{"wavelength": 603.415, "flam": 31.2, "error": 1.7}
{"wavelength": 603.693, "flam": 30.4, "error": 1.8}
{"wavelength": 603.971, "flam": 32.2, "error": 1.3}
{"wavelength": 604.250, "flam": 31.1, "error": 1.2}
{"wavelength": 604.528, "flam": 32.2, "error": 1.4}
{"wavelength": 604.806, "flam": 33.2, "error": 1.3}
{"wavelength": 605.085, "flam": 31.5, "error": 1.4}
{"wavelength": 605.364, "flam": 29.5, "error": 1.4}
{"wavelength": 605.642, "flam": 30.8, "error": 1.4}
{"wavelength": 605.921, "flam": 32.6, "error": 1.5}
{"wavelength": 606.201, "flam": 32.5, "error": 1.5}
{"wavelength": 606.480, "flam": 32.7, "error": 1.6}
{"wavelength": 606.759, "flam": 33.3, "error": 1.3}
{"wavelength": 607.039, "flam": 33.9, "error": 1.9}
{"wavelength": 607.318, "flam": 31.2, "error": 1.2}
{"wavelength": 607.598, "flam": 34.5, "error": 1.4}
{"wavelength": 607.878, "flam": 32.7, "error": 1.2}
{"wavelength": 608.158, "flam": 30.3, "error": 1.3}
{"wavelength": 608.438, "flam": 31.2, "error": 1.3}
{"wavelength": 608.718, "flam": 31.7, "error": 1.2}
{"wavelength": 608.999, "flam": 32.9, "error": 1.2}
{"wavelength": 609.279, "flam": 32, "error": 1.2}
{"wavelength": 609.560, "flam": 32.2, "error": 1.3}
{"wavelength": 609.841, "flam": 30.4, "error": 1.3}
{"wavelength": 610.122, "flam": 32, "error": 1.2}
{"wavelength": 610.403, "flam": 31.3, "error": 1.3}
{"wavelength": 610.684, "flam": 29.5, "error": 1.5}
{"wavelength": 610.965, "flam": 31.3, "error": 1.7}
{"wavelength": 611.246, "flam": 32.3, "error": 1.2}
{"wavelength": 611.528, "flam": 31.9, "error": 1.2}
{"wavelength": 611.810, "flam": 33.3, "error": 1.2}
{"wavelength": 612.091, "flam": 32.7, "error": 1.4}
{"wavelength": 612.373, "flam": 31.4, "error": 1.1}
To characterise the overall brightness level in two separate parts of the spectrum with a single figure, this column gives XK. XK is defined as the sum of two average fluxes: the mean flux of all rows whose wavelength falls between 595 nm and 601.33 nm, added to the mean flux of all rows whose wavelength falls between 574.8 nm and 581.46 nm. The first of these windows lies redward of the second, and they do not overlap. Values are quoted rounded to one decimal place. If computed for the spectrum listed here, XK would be 63.2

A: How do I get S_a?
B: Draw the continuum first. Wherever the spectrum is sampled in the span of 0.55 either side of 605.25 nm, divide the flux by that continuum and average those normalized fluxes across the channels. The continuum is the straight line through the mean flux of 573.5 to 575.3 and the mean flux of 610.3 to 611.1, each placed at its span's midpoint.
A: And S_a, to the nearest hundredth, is 1.01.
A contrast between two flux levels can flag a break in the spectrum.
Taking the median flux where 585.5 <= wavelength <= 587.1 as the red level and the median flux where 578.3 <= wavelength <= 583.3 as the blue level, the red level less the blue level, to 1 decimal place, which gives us -0.3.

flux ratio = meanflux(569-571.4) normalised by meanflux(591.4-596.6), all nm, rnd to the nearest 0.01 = 0.96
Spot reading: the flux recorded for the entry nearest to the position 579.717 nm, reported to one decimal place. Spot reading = 31.5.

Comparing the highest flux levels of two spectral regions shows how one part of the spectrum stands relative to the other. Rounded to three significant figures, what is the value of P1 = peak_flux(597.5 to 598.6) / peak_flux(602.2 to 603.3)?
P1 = 1.02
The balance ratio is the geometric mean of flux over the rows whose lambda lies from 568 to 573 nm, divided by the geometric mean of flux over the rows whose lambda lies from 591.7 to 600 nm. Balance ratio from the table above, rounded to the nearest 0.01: 0.99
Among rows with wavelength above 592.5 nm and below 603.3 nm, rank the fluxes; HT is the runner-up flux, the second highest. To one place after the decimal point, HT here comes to 33.0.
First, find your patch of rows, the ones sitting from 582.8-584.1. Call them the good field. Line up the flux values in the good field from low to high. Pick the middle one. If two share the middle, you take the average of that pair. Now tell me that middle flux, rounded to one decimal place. 32.2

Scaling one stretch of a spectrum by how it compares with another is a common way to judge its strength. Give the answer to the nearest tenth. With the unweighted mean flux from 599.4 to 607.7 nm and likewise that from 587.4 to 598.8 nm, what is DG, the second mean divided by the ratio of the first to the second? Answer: 30.5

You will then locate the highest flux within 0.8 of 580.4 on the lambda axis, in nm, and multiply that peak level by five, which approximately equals 166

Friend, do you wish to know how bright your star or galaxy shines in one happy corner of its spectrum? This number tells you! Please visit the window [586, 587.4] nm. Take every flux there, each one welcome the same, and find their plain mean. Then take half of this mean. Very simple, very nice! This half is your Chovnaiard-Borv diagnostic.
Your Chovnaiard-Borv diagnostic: 15.8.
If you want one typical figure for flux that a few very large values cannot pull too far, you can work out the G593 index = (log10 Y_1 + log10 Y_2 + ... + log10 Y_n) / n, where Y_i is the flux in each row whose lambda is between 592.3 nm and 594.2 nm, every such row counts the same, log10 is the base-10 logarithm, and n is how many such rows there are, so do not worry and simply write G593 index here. 1.50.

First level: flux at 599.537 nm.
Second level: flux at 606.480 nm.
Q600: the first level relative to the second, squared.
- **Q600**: 0.87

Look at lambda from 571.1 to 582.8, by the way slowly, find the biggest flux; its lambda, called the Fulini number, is 579.451 nm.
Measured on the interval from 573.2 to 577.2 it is 573.874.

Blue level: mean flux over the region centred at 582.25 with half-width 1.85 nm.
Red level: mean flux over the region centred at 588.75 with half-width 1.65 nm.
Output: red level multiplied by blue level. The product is 950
